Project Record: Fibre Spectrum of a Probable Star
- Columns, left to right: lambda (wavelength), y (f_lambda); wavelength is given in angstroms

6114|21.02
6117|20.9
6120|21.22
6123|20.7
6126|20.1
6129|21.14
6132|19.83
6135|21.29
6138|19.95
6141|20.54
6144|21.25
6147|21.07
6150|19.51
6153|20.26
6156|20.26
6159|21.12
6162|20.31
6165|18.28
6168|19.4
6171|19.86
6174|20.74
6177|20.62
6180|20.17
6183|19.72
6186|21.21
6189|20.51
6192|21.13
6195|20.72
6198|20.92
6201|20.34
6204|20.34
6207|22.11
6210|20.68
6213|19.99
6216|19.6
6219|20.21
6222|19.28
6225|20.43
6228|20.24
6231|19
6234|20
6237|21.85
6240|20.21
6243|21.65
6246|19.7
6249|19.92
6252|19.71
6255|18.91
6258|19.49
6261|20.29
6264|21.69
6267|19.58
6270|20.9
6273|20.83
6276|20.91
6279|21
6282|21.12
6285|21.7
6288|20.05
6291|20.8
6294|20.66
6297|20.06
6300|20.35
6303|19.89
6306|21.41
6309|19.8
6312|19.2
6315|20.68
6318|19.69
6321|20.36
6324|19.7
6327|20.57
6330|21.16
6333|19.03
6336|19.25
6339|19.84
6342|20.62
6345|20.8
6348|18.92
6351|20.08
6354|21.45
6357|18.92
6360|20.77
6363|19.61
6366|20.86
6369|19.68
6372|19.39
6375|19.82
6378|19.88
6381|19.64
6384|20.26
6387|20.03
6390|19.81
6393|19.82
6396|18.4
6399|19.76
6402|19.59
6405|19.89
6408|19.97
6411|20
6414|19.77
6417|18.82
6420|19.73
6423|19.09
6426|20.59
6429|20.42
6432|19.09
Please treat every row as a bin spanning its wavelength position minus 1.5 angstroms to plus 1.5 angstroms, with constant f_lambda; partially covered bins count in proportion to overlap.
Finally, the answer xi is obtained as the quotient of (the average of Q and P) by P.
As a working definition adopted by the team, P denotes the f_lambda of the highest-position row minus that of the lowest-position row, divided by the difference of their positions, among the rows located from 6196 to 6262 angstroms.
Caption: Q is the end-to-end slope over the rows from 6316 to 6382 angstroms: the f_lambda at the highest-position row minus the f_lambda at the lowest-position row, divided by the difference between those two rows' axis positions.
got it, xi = 1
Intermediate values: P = -0.010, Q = -0.001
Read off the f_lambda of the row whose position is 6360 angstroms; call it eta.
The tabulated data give 20.77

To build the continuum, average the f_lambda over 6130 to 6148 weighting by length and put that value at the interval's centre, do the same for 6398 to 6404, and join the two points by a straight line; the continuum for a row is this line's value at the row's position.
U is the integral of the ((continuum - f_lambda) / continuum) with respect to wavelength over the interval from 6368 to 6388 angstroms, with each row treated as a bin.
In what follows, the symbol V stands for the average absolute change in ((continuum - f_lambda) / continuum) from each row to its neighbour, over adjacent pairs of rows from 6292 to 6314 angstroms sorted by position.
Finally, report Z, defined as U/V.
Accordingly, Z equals -1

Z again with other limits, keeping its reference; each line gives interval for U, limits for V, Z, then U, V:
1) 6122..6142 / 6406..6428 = 5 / 0.18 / 0.036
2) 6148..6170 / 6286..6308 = 23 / 0.73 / 0.031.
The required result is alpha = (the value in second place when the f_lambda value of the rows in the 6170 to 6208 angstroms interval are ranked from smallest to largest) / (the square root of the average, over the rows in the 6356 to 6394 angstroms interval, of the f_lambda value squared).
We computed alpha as 0.998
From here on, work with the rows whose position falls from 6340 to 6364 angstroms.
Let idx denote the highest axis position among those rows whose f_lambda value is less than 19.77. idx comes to 6363 angstroms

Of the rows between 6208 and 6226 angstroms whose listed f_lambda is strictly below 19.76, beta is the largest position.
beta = 6222 angstroms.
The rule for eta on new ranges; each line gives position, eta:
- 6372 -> 19.39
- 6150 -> 19.51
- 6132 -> 19.83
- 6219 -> 20.21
